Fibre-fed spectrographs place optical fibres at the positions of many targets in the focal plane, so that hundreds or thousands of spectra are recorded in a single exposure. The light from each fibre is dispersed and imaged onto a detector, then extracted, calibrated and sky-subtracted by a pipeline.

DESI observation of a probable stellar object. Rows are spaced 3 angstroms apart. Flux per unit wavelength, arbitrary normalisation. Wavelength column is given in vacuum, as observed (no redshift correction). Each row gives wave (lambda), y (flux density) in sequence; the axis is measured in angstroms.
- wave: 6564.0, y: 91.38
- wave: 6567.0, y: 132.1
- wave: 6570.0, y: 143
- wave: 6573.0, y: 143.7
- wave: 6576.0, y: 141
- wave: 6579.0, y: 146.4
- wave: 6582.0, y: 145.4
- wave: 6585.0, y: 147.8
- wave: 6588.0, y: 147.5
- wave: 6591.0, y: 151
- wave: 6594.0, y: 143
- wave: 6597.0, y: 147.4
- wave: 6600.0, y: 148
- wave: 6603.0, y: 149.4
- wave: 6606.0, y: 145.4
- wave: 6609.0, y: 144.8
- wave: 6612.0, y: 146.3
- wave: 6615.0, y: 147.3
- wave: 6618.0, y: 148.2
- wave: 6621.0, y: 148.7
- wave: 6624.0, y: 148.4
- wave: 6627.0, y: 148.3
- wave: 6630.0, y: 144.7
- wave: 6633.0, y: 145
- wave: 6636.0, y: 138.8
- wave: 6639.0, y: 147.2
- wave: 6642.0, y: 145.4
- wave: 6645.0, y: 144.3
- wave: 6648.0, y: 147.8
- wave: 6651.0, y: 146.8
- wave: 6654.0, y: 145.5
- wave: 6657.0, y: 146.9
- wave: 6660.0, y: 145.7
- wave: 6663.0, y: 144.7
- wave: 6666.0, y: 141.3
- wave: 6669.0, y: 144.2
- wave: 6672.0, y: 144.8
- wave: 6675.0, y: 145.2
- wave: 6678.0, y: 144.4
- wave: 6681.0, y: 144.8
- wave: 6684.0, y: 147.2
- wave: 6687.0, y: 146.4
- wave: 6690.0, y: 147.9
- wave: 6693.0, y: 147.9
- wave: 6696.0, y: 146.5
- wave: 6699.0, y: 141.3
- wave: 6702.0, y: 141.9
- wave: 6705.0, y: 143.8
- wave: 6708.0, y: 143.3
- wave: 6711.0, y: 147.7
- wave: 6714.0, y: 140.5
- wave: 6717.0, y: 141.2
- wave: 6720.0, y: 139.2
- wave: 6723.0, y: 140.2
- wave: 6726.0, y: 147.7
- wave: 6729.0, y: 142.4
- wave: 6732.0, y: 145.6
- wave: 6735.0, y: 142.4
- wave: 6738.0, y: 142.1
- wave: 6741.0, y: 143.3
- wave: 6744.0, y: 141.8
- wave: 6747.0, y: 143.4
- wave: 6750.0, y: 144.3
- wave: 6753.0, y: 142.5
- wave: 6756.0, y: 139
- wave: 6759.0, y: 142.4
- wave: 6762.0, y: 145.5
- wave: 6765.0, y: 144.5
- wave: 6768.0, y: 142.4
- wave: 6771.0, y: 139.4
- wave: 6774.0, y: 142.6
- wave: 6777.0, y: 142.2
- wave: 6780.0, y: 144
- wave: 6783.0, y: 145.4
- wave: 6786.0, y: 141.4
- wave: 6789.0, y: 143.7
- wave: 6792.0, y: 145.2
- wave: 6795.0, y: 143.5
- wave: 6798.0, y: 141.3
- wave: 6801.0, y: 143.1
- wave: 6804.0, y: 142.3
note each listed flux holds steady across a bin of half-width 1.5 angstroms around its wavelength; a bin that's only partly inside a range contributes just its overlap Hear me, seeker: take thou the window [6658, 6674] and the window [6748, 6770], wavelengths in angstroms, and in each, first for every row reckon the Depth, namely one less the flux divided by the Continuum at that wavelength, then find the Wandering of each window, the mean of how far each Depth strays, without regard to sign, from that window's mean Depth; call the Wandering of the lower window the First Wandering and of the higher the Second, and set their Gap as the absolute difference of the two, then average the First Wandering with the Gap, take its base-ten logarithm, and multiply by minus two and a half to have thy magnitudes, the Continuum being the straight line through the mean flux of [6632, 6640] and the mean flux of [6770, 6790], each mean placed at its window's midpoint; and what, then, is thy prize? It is 5.65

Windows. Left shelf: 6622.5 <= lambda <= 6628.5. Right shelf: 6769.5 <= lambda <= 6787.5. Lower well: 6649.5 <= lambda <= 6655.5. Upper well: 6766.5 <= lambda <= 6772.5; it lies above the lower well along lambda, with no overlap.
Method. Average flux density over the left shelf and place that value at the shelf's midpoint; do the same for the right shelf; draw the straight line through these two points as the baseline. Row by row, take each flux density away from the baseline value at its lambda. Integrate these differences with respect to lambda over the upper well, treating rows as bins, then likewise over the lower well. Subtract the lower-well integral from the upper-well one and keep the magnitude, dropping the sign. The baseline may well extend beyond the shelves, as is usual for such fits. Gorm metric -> 5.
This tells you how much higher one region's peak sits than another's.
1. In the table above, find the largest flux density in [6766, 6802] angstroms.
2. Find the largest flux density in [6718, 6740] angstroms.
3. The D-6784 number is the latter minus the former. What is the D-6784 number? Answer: 2.3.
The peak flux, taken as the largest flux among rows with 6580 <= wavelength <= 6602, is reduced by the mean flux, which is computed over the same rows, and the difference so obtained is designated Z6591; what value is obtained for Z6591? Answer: 3.8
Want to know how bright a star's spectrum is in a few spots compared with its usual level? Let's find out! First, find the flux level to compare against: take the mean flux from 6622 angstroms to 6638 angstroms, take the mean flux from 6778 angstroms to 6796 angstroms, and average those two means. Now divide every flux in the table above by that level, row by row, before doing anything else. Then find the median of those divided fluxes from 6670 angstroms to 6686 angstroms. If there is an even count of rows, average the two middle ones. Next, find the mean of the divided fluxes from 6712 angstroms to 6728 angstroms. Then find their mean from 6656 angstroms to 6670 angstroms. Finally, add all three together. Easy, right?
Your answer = 2.98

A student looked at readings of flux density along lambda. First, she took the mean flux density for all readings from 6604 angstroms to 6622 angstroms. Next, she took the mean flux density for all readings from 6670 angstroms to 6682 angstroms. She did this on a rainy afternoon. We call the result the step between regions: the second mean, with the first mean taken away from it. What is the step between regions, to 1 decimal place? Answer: -2.0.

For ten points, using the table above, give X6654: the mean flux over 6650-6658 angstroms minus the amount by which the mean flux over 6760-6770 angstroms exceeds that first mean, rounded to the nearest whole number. 149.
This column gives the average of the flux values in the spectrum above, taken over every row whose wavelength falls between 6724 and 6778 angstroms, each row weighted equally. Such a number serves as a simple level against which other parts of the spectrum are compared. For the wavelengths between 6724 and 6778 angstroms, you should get 143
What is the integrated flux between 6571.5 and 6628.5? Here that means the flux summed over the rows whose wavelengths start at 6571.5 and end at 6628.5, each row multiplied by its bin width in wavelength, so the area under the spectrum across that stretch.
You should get 8364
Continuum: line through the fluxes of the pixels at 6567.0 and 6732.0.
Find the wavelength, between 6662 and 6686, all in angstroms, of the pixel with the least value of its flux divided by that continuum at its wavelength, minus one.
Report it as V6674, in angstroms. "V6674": 6666.0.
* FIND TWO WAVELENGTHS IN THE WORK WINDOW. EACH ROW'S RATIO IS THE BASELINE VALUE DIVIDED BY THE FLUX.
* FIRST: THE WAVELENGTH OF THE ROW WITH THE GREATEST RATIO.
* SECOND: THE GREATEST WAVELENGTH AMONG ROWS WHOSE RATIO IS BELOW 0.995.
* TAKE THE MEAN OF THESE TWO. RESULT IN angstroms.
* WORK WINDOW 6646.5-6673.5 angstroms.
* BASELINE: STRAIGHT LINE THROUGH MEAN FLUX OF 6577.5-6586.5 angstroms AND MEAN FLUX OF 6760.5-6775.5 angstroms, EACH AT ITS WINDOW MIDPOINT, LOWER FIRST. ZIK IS 6661.5 angstroms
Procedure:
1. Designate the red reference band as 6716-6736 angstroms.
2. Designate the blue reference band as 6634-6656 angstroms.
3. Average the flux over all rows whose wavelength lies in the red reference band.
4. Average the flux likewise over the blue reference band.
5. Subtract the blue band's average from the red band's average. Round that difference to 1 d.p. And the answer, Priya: -2.4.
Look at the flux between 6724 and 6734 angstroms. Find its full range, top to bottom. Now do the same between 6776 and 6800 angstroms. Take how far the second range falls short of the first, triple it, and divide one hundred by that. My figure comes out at 28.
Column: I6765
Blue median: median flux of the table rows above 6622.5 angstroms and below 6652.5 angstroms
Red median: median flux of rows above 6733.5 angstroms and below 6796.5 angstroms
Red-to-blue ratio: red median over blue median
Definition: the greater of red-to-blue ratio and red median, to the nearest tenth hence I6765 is 142.6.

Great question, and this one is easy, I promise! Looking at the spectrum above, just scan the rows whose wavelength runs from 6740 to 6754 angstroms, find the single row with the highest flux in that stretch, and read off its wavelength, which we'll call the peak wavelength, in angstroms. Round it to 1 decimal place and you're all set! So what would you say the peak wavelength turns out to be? 6750.0 angstroms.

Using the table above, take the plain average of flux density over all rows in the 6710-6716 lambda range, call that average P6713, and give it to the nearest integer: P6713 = 144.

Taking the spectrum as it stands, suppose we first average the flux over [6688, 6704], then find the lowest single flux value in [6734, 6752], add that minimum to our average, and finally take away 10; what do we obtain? 277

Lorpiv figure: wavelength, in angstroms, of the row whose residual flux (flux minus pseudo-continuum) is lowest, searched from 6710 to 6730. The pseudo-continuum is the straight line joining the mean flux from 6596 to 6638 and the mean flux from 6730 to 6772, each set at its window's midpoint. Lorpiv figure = 6720.0 angstroms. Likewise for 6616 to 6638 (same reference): 6636.0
